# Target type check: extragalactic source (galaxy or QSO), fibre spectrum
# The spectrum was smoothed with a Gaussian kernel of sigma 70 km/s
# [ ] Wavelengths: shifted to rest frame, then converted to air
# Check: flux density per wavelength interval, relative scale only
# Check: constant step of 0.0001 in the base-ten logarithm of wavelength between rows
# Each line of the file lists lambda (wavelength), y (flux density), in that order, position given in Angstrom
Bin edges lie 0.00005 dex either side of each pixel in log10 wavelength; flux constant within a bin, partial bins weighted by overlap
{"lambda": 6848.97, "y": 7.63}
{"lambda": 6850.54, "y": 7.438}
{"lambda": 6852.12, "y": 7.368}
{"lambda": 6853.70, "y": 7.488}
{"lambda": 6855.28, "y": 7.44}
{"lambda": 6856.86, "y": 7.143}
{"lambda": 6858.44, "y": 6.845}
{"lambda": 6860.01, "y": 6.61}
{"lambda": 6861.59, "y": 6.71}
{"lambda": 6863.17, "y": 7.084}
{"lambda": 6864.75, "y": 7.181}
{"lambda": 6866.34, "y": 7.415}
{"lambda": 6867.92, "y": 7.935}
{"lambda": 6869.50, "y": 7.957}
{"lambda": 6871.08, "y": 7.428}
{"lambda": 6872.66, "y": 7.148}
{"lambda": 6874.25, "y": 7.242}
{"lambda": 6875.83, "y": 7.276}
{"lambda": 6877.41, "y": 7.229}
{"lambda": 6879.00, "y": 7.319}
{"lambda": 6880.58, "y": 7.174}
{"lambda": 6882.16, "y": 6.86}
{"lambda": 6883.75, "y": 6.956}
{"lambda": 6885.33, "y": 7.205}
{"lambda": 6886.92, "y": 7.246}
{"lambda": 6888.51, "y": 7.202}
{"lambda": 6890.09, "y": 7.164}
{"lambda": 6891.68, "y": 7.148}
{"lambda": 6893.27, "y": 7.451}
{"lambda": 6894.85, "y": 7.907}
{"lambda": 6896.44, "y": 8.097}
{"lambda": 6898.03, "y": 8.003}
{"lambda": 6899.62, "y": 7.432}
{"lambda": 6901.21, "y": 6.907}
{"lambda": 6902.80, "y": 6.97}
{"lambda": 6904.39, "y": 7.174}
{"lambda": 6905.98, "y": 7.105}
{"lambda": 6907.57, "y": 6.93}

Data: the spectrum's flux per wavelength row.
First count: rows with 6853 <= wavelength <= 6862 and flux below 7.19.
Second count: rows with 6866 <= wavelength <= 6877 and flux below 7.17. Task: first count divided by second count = 4.0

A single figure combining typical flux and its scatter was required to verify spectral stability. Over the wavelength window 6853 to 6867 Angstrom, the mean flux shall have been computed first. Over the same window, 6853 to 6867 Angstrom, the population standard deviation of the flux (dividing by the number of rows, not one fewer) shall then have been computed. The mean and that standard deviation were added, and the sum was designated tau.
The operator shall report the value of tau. 7.4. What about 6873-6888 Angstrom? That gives 7.3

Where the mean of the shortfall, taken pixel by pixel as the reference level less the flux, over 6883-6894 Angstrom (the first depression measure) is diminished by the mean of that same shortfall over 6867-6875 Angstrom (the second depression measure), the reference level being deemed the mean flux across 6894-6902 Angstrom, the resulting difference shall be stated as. 0.3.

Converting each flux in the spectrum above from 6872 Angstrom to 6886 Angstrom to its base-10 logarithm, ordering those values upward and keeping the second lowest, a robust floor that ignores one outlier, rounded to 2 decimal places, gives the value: 0.84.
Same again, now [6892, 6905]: 0.84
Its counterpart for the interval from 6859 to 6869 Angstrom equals 0.83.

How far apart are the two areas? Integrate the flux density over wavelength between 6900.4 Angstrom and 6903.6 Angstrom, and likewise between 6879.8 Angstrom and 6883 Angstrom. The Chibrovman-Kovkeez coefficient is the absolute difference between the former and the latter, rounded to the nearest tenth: 0.2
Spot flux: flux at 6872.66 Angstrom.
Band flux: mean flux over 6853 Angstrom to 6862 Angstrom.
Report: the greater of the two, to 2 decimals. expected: 7.15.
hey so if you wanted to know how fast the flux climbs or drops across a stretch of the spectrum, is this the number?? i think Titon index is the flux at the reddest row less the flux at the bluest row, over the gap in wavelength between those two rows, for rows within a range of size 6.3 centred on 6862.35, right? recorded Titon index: 0.12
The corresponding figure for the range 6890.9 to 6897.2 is 0.20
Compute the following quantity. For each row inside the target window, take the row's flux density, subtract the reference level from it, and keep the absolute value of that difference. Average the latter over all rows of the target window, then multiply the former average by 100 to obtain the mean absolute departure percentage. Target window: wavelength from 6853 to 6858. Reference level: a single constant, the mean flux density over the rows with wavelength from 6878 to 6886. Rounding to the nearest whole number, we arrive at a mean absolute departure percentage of 25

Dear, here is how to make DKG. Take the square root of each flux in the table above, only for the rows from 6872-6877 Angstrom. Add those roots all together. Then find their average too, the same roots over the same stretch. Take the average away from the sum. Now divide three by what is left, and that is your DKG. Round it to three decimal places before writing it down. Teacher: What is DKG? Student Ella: 0.558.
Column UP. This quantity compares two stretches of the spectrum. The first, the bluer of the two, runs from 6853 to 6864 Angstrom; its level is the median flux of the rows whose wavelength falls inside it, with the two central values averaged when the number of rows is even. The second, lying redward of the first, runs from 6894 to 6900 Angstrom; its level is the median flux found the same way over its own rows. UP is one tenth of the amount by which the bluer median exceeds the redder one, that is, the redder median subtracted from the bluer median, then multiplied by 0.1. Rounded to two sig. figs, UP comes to -0.087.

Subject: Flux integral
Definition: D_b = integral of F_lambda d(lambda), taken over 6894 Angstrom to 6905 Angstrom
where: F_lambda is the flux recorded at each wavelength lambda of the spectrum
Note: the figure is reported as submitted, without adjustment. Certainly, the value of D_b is 83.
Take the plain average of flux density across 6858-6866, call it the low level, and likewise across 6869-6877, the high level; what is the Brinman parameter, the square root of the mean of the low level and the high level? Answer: 2.67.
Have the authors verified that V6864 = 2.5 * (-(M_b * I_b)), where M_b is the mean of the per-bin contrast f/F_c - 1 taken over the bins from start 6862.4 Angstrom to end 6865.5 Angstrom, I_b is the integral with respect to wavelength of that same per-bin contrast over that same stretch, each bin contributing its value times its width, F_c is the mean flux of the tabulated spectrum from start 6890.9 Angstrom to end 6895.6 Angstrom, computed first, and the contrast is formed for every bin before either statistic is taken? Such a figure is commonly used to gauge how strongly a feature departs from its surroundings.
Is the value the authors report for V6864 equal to -0.019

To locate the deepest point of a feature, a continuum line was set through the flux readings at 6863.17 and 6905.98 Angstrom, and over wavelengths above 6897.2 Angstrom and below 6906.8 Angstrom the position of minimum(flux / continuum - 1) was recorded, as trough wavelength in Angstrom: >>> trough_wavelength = 6901.21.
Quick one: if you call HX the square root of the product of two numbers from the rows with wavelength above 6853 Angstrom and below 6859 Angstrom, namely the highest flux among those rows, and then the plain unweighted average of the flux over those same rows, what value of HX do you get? 7.36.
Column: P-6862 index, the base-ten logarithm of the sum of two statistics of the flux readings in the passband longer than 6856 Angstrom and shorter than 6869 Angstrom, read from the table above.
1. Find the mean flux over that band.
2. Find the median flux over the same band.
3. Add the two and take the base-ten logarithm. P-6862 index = 1.15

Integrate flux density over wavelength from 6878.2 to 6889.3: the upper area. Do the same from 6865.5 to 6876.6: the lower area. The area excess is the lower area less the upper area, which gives 4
